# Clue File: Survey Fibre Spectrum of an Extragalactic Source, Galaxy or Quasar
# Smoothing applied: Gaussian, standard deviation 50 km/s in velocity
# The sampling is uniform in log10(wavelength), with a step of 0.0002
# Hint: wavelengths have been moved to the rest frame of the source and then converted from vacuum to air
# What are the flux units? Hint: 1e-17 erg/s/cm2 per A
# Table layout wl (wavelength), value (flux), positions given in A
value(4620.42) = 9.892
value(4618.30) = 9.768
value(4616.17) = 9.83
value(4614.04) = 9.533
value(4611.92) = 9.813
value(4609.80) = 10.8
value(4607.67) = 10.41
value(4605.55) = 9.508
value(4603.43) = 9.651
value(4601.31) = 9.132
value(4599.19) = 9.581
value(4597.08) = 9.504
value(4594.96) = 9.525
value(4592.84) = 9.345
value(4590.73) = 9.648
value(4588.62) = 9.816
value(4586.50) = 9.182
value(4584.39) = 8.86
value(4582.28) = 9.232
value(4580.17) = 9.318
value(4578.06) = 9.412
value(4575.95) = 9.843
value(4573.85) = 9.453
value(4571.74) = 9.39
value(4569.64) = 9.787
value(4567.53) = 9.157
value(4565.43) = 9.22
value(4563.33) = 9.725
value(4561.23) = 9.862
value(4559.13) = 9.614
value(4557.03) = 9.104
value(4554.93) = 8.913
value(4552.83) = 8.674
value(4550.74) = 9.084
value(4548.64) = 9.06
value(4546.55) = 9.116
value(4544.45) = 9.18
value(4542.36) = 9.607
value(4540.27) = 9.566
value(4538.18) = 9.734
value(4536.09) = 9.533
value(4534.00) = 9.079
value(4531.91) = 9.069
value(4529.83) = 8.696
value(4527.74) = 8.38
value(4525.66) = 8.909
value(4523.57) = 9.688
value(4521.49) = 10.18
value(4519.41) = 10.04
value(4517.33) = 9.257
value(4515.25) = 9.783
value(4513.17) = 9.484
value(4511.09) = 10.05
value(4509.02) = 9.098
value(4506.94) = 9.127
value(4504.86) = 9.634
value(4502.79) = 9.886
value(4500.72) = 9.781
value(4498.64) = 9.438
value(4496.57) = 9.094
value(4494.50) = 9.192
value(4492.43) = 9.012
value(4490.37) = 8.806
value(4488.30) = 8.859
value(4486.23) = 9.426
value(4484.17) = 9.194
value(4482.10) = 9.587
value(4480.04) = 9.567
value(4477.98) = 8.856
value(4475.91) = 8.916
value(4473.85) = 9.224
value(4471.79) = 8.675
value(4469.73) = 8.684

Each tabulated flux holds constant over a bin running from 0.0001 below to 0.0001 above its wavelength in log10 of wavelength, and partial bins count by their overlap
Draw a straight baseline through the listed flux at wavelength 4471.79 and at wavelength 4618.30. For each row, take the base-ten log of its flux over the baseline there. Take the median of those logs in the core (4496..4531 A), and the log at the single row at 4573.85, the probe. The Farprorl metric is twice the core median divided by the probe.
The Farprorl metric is 70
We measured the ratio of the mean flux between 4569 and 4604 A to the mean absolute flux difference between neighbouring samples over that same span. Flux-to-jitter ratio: 34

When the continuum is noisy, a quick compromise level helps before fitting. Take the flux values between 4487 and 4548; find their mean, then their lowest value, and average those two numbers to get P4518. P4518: 8.87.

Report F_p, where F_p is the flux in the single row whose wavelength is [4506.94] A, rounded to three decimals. 9.127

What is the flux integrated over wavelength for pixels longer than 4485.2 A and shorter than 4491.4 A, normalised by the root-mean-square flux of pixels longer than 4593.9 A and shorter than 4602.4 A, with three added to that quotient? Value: 8.9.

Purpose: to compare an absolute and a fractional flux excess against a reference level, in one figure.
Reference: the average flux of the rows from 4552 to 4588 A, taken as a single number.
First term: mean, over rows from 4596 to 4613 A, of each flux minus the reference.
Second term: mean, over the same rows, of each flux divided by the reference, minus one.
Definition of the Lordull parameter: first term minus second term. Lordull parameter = 0.41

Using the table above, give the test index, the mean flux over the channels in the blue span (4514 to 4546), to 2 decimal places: 9.38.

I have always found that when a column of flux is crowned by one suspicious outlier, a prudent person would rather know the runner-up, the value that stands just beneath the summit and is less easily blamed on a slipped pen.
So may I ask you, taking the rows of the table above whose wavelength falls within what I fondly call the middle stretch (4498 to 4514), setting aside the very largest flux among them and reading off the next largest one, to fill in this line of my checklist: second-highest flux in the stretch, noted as 9.886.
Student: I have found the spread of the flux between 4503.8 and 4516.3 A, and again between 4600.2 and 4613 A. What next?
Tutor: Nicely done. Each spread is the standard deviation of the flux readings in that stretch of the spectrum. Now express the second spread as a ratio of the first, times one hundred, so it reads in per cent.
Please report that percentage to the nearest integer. 164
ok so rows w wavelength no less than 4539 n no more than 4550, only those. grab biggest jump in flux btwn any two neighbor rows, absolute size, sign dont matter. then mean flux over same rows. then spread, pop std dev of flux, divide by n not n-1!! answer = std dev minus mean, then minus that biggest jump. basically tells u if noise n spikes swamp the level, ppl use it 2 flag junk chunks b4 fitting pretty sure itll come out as -9.50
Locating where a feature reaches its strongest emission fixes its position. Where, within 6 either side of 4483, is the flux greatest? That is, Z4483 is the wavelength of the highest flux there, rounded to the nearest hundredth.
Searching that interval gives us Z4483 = 4482.10 A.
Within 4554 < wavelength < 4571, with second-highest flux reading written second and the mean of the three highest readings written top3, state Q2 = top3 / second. 1.00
